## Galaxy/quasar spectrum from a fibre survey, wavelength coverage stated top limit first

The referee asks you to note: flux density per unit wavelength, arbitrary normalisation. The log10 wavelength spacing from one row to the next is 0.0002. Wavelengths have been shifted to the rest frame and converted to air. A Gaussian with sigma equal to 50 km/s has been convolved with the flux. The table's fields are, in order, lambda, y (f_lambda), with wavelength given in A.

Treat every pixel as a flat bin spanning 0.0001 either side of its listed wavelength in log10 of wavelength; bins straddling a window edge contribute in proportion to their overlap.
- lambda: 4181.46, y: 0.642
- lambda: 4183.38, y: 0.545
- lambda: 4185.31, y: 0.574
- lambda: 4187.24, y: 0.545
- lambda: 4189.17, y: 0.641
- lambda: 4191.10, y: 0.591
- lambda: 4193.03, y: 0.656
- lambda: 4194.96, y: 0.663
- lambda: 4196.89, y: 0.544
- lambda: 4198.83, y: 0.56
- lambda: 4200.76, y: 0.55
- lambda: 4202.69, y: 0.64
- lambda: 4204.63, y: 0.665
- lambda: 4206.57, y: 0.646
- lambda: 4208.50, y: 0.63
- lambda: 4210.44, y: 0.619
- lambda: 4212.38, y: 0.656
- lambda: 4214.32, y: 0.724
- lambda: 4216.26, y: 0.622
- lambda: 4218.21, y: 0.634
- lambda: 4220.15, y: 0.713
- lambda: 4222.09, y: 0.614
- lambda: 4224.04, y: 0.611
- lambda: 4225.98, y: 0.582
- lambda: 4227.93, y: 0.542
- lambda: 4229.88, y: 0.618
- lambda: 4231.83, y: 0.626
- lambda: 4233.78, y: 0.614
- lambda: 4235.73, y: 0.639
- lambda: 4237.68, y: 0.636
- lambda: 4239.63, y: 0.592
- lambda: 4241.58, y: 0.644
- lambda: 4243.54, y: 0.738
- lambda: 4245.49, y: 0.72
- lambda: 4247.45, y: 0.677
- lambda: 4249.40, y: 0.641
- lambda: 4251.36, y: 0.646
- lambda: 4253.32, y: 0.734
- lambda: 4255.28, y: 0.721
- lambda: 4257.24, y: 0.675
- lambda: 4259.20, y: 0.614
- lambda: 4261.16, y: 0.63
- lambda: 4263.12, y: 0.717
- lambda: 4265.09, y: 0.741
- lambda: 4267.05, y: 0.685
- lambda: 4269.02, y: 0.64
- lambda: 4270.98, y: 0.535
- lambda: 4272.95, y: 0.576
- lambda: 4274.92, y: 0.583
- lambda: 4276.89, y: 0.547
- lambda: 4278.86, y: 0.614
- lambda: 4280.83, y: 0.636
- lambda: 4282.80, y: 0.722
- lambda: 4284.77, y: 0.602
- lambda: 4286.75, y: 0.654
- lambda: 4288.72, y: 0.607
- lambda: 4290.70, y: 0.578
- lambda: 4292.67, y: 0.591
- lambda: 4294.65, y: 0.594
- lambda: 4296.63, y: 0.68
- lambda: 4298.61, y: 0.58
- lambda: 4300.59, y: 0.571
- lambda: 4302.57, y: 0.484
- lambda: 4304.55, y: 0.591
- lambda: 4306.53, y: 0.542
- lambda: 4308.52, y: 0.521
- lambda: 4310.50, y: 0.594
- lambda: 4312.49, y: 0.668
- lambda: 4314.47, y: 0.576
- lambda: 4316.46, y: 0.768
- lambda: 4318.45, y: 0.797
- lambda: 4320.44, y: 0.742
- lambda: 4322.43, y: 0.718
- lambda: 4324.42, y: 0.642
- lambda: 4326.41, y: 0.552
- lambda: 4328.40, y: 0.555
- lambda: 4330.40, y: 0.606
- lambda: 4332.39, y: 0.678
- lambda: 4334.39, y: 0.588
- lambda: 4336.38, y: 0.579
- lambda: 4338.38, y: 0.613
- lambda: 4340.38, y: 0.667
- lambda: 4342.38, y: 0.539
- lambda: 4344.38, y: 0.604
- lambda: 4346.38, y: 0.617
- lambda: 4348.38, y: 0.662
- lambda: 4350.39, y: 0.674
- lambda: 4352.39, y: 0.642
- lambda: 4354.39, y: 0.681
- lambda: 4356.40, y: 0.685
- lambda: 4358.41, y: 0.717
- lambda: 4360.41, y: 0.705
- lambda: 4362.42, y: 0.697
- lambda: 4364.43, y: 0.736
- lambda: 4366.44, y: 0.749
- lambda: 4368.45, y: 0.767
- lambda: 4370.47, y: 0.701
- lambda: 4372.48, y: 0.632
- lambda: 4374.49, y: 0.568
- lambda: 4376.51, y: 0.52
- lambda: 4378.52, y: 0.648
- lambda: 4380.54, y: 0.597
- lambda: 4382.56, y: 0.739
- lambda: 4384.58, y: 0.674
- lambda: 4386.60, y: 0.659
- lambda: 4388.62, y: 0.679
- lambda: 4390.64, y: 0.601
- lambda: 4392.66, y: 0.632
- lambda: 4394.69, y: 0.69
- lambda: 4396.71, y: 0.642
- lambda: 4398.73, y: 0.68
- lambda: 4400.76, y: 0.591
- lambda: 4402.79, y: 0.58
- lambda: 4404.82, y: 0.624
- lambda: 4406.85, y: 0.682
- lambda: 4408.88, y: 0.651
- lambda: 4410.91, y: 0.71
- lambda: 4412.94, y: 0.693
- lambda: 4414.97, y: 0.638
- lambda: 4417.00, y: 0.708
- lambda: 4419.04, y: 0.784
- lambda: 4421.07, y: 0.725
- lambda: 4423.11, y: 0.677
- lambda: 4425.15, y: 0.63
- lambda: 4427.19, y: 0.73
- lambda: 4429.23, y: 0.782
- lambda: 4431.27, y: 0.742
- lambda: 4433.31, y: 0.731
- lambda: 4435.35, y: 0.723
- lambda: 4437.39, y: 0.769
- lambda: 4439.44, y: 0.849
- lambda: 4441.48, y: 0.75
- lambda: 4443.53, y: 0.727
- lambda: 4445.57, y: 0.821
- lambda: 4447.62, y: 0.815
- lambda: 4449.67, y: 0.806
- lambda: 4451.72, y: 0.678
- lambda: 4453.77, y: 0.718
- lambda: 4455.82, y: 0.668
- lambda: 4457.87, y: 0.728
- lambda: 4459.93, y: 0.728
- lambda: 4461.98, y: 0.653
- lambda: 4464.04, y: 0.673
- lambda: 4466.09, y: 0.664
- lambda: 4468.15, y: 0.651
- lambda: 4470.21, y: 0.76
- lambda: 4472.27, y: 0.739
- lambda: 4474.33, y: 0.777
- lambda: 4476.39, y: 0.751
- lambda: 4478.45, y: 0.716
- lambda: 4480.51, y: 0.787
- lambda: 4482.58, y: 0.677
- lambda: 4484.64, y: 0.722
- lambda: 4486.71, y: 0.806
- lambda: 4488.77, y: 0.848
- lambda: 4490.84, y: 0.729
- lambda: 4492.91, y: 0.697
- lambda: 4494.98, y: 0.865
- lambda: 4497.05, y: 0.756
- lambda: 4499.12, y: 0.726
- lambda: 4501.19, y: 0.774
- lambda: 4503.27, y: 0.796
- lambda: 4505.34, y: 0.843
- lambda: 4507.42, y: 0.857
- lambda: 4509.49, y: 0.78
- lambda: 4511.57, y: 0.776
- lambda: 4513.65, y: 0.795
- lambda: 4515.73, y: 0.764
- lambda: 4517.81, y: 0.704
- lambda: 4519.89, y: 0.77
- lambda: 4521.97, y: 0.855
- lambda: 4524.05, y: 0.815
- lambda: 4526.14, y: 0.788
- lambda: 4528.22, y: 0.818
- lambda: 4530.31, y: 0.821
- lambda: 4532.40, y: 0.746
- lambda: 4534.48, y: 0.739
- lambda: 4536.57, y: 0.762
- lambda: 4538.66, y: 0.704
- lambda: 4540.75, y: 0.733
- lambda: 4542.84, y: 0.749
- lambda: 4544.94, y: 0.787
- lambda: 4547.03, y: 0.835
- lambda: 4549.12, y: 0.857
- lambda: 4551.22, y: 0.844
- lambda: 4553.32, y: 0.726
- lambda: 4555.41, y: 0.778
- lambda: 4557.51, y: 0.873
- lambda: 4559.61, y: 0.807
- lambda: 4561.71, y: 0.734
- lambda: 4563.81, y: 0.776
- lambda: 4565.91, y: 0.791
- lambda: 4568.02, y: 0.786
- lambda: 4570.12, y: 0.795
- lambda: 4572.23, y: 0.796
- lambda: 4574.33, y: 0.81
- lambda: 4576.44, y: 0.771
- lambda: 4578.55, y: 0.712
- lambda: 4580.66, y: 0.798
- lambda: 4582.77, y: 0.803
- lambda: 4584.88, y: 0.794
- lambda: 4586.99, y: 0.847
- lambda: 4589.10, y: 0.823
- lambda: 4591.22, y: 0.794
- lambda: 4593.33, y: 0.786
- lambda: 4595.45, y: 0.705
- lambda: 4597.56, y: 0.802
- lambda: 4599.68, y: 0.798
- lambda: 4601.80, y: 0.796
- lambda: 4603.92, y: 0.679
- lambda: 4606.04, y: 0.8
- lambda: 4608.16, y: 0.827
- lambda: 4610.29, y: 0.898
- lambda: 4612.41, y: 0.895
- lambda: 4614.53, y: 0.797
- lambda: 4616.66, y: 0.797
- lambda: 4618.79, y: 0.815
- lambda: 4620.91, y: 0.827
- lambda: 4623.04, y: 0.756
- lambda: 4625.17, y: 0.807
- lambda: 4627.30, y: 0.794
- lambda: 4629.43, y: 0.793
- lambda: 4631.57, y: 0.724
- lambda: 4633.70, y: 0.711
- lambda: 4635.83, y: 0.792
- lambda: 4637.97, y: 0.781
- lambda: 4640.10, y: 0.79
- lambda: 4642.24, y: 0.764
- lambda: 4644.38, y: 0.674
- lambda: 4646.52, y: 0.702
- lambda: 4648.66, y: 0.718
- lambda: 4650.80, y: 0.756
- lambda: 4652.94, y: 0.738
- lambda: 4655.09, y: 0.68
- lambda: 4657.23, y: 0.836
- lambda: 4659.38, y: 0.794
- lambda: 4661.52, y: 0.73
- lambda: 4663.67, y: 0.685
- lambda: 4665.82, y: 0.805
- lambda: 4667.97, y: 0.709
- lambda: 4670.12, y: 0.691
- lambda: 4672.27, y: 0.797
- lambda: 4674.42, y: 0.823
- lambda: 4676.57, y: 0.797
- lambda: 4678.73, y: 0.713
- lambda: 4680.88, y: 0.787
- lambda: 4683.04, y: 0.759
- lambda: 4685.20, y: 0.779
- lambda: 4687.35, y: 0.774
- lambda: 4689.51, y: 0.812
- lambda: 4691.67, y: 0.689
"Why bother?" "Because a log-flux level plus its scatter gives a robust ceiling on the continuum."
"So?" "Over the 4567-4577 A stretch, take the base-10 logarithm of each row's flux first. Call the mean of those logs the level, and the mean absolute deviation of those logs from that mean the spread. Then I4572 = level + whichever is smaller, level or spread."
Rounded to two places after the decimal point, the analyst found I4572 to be -0.20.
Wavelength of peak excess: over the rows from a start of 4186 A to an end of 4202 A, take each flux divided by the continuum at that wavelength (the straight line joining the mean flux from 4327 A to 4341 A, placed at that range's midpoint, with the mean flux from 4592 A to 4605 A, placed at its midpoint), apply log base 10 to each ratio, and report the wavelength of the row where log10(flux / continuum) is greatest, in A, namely 4194.96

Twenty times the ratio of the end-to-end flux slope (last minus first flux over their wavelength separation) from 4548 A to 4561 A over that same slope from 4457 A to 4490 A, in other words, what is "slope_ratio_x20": -25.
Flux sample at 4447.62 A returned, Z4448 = 0.815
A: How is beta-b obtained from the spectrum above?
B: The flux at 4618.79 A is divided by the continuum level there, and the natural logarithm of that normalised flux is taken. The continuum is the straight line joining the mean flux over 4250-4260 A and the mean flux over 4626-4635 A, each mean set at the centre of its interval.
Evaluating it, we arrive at 0.08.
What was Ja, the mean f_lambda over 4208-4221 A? 0.657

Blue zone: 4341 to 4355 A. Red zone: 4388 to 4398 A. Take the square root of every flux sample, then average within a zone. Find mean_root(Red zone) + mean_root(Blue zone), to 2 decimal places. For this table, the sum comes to 1.60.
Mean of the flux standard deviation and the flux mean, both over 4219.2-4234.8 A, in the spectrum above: 0.33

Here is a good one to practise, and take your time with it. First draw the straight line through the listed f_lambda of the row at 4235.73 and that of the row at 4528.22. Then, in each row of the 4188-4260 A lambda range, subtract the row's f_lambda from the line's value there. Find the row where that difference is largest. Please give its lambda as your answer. 4227.93 A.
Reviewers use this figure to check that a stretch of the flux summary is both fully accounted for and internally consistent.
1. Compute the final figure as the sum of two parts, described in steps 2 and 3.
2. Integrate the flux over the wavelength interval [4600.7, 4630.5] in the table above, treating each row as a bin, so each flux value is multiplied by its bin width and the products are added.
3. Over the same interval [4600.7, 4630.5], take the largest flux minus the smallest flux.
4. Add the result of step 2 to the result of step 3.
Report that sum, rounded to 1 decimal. 24.2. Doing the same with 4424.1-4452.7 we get 21.8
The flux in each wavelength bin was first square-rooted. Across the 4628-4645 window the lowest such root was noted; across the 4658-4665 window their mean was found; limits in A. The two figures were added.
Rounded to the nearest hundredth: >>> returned 1.68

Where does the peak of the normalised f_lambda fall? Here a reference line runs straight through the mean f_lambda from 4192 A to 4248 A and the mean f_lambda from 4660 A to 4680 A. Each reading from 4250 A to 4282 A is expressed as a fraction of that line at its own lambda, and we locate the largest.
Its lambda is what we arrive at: 4265.09 A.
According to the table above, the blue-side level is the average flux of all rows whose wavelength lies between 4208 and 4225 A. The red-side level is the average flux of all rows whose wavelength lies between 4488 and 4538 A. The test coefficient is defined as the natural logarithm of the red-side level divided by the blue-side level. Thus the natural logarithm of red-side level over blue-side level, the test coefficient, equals 0.19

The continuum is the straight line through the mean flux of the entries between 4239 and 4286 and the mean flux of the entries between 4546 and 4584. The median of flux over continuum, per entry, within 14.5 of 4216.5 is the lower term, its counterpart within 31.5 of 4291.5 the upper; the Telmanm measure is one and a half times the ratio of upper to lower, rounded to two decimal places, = 1.36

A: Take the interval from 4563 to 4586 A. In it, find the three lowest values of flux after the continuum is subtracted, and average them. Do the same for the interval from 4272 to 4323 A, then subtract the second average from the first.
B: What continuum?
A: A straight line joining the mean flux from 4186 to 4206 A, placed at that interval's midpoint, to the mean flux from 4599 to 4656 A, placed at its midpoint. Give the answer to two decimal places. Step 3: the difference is 0.13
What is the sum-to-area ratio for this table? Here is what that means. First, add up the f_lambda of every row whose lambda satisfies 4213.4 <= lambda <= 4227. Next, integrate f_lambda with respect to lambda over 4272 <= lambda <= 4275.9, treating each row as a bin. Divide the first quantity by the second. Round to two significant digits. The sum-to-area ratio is 2.0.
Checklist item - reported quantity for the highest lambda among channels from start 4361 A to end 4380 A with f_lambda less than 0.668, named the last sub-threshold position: 4378.52 A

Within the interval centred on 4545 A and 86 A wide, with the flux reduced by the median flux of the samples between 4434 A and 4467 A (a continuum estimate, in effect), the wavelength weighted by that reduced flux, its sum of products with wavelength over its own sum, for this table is 4544.9 A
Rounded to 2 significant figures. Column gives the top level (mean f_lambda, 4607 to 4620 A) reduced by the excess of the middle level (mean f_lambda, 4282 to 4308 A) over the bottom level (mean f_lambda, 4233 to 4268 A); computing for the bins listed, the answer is 0.91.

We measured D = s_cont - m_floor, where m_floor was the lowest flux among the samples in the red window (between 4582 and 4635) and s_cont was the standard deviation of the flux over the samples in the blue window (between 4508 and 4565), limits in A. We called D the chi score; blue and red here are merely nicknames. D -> -0.63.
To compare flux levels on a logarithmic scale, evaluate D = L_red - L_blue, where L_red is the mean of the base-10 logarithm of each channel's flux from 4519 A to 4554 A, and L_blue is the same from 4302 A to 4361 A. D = 0.10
